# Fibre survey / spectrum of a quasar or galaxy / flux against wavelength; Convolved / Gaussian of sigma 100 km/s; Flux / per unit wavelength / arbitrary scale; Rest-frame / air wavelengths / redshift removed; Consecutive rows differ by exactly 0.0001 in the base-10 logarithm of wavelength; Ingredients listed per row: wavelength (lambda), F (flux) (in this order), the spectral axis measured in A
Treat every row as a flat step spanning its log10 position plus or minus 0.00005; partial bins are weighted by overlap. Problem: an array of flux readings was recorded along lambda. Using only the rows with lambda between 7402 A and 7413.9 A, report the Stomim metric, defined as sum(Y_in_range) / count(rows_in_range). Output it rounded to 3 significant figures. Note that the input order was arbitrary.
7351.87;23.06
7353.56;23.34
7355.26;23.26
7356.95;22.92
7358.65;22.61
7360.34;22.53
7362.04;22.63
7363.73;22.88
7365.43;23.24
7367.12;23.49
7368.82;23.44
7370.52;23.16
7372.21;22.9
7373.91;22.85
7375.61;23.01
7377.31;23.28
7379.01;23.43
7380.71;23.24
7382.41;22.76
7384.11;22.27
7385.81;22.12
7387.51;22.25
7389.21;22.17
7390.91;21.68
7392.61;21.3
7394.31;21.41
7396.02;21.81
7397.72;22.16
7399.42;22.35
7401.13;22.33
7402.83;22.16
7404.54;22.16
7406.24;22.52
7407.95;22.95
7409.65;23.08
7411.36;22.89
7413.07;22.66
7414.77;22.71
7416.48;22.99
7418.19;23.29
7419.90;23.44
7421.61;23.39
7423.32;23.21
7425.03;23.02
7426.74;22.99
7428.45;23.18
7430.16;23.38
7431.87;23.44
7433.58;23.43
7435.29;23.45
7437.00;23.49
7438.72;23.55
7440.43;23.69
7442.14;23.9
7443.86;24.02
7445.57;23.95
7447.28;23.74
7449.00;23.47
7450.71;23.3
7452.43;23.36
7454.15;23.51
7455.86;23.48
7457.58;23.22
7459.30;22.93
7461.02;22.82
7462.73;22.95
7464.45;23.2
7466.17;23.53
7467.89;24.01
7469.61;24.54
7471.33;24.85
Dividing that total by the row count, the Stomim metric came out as 22.6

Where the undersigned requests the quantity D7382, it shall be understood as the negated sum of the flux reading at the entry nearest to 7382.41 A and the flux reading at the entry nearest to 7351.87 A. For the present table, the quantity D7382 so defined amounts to -45.8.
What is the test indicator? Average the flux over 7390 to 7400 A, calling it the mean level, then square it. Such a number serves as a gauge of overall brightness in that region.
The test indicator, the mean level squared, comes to 475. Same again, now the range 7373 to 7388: 520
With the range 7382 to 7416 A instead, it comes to 497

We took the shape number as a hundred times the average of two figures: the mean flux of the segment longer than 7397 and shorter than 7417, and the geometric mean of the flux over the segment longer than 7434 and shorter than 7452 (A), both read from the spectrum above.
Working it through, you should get 2312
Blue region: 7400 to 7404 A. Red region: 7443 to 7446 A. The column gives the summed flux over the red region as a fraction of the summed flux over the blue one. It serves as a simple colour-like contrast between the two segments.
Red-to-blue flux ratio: 1.08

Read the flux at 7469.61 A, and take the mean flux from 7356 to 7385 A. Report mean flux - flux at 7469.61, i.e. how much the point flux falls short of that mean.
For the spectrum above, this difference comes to -1.56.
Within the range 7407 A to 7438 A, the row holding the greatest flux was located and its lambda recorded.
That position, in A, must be 7437.00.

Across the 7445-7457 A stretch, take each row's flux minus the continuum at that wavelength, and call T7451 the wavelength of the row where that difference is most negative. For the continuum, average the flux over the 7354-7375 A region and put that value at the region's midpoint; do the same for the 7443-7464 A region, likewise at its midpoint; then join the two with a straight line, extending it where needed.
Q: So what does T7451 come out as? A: 7450.71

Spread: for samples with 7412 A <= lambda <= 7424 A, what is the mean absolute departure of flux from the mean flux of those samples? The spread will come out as 0.267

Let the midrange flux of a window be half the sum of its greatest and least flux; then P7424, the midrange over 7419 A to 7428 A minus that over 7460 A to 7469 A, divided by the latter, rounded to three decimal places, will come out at -0.009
